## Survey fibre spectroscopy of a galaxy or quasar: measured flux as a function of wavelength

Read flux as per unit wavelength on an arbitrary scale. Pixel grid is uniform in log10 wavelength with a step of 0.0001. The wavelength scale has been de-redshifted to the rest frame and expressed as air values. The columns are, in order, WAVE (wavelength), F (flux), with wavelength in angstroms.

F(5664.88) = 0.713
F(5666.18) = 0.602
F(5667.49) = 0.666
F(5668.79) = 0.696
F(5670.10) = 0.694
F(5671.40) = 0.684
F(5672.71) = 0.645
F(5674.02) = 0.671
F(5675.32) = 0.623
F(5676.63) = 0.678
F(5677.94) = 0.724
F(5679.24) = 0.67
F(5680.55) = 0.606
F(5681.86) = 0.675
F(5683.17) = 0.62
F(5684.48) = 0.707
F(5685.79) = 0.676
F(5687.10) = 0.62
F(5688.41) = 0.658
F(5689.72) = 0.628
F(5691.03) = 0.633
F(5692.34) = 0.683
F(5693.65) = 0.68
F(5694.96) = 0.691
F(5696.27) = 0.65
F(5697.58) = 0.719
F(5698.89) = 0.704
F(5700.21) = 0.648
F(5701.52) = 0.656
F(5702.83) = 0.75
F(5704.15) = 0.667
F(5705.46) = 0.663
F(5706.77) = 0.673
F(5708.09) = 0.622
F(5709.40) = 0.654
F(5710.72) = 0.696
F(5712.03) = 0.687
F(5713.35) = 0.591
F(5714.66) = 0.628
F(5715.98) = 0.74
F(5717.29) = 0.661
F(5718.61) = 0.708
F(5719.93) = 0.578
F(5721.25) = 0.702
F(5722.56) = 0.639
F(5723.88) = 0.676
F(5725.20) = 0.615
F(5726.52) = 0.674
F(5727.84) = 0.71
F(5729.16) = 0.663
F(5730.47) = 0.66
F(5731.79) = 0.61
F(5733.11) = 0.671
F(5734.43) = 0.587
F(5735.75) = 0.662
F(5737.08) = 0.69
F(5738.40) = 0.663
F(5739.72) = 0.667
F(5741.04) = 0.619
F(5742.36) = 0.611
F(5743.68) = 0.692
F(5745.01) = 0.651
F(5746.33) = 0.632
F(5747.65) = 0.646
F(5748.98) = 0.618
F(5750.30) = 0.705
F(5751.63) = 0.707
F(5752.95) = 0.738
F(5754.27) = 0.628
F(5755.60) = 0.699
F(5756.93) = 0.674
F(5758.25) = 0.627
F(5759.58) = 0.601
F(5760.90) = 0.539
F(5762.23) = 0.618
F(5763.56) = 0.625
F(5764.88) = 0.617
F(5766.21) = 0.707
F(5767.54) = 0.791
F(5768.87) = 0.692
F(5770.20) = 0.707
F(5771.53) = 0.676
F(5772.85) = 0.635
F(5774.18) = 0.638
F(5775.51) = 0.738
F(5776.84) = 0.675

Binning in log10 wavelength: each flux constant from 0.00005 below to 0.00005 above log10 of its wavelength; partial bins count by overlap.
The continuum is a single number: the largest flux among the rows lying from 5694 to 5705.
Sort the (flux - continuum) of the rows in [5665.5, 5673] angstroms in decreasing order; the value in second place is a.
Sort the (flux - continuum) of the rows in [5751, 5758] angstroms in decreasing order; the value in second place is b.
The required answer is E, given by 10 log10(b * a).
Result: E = -26.2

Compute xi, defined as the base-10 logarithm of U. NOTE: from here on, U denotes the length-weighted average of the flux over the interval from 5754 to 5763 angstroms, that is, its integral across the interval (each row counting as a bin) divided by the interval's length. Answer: -0.203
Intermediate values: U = 0.626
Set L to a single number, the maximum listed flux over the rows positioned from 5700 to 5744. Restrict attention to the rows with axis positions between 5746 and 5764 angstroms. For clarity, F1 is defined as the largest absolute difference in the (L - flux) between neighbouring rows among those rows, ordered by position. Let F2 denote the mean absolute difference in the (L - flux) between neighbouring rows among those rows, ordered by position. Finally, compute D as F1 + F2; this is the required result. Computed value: 0.155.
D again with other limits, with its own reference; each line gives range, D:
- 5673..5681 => 0.117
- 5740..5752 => 0.122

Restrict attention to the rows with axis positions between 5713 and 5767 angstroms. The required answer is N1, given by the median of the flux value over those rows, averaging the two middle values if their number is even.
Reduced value 0.660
